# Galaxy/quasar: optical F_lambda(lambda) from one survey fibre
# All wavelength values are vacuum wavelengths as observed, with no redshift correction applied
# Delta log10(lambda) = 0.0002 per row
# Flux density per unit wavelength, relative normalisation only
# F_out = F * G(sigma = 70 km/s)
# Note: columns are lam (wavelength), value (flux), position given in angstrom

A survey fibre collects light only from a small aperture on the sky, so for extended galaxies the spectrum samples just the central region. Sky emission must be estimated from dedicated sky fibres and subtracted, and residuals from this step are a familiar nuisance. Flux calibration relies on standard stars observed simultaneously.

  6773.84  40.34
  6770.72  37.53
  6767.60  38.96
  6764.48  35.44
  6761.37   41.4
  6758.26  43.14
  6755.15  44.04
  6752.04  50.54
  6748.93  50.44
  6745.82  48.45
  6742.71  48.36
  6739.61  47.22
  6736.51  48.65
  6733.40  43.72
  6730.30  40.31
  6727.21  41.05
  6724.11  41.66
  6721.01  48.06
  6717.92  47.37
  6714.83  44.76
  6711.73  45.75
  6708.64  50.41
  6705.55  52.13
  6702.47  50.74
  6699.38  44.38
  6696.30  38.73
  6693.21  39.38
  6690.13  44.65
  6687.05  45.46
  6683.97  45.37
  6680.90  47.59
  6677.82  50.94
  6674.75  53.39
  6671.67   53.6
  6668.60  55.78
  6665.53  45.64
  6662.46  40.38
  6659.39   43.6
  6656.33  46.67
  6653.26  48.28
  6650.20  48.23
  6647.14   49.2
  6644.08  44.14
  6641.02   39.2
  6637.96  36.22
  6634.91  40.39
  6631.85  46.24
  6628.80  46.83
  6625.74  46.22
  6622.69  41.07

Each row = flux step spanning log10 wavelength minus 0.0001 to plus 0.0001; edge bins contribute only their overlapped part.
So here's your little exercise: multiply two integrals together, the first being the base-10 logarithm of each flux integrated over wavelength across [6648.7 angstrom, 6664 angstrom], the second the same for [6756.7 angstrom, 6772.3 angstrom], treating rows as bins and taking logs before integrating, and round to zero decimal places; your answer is 630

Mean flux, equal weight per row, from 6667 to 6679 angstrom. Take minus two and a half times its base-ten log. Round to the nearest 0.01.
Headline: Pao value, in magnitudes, -4.32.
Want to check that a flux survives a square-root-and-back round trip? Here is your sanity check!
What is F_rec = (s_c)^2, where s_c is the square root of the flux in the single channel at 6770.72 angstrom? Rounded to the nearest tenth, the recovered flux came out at 37.5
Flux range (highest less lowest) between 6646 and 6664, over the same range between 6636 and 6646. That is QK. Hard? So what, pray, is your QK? 1.11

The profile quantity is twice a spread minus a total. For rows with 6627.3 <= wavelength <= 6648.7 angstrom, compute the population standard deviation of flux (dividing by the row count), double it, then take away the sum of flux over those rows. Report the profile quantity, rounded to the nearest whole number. -294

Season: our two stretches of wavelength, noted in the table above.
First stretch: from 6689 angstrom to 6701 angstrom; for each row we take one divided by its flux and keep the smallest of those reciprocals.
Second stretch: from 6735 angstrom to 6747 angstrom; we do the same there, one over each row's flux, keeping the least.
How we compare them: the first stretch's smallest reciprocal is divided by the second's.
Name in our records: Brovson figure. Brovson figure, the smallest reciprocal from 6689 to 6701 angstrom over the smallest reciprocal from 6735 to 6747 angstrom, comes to 1.09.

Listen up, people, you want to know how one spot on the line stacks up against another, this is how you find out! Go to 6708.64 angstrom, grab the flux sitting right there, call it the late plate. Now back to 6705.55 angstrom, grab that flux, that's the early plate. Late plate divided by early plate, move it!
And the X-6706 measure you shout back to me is 0.97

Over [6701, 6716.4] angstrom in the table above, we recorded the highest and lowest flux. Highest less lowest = 7.4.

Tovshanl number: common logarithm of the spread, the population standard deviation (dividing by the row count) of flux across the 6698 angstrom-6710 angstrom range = 0.47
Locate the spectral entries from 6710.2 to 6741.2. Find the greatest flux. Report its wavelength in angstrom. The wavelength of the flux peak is 6736.51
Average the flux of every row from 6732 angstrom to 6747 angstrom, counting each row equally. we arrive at 47.3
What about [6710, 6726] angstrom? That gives 45.5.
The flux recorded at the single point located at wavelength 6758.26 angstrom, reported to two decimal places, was 43.14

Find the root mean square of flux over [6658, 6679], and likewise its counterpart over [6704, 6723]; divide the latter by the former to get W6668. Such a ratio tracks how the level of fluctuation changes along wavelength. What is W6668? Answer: 0.98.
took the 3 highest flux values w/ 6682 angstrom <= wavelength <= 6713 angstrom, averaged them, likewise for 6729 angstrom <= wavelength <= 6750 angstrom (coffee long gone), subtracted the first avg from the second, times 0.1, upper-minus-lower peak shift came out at -0.19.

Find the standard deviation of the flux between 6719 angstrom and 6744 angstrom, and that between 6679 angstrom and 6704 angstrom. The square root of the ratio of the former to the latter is 0.95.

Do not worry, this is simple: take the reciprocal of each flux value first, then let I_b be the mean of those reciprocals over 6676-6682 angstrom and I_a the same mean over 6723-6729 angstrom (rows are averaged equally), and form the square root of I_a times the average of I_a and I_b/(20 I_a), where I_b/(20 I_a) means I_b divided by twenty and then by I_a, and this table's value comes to 0.0283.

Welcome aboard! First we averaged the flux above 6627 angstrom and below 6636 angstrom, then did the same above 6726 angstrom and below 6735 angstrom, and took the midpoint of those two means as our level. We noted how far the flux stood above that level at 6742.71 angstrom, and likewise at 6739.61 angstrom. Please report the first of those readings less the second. 1.1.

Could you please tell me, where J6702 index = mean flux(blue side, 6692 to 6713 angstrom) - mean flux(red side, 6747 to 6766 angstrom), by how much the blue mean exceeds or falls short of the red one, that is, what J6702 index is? 1.8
